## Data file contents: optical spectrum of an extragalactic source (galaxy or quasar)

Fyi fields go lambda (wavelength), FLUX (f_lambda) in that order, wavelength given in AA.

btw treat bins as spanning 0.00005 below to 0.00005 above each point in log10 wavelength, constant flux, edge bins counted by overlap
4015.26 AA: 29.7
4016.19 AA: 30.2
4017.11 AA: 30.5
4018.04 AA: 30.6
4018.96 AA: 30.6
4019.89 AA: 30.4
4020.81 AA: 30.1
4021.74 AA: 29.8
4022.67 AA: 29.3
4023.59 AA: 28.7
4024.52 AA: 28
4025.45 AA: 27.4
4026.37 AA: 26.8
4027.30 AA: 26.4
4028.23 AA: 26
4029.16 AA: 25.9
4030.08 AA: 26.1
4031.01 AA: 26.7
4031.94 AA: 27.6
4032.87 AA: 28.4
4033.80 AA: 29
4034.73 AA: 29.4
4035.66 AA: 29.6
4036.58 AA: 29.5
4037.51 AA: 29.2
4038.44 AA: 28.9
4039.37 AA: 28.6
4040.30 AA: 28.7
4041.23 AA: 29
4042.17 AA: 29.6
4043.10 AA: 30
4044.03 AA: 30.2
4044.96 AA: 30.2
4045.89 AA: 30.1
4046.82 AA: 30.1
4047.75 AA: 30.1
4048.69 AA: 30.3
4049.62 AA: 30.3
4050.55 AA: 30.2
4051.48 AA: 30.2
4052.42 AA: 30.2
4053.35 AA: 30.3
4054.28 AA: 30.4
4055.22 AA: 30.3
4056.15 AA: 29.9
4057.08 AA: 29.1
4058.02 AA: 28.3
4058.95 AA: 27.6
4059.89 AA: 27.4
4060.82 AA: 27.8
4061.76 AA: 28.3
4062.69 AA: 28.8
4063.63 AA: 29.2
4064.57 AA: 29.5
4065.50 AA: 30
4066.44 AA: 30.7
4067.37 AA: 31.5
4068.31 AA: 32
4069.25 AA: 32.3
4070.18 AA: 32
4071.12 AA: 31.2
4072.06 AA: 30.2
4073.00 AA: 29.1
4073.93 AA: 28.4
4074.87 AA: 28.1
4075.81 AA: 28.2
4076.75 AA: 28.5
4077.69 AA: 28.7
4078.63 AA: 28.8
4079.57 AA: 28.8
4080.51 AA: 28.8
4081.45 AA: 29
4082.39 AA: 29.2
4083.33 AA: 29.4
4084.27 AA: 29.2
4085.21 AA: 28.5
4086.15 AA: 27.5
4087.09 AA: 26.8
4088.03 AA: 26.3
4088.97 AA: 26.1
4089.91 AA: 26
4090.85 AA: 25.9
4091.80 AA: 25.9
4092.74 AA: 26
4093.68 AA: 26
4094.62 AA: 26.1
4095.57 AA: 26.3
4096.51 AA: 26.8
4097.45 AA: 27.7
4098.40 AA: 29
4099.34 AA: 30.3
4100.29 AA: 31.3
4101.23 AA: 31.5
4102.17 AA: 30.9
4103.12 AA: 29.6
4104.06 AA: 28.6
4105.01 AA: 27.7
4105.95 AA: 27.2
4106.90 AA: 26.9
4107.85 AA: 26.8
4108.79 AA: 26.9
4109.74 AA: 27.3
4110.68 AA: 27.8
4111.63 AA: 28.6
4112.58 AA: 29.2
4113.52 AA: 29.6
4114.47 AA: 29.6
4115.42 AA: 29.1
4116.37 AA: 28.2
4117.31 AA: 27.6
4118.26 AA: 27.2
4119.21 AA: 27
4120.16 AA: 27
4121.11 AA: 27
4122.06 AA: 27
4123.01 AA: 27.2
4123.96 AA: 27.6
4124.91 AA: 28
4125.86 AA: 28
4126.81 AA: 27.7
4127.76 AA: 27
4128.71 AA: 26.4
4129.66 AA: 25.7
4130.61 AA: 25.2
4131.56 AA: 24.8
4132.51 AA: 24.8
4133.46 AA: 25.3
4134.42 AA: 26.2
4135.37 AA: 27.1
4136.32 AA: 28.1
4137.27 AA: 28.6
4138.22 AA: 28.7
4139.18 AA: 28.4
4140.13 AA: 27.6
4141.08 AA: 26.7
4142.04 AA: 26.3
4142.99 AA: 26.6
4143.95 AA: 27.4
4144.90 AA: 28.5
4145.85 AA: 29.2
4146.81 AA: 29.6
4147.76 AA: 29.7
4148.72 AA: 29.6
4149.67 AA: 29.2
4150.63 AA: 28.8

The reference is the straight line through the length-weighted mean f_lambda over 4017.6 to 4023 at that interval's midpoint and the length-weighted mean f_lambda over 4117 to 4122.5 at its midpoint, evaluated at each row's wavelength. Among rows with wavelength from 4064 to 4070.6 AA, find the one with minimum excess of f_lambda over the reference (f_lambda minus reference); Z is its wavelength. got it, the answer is 4064.57 AA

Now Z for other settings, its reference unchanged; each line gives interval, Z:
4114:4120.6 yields 4119.21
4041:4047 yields 4041.23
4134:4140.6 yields 4134.42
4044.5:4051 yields 4045.89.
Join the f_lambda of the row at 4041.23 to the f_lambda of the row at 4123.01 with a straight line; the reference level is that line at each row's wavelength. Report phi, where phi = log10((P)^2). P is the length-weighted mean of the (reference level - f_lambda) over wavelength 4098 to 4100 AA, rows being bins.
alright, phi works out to 0.64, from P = -2.09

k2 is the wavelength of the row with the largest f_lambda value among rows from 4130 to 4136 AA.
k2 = 4135.37 AA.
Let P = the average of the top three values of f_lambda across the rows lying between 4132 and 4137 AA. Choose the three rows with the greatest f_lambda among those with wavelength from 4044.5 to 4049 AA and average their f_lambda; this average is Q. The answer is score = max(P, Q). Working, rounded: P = 27.1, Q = 30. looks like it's 30.2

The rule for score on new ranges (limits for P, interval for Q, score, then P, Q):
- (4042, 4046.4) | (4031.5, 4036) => 30.2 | 30.2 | 29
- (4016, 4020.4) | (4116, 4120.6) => 30.6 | 30.6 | 28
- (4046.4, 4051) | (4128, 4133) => 30.3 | 30.3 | 26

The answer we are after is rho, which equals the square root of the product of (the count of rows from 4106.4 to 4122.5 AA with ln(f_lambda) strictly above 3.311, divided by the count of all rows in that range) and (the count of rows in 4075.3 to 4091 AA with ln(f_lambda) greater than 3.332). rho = 2.28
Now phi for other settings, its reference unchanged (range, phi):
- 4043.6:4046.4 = 0.19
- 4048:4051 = 0.31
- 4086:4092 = 0.43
